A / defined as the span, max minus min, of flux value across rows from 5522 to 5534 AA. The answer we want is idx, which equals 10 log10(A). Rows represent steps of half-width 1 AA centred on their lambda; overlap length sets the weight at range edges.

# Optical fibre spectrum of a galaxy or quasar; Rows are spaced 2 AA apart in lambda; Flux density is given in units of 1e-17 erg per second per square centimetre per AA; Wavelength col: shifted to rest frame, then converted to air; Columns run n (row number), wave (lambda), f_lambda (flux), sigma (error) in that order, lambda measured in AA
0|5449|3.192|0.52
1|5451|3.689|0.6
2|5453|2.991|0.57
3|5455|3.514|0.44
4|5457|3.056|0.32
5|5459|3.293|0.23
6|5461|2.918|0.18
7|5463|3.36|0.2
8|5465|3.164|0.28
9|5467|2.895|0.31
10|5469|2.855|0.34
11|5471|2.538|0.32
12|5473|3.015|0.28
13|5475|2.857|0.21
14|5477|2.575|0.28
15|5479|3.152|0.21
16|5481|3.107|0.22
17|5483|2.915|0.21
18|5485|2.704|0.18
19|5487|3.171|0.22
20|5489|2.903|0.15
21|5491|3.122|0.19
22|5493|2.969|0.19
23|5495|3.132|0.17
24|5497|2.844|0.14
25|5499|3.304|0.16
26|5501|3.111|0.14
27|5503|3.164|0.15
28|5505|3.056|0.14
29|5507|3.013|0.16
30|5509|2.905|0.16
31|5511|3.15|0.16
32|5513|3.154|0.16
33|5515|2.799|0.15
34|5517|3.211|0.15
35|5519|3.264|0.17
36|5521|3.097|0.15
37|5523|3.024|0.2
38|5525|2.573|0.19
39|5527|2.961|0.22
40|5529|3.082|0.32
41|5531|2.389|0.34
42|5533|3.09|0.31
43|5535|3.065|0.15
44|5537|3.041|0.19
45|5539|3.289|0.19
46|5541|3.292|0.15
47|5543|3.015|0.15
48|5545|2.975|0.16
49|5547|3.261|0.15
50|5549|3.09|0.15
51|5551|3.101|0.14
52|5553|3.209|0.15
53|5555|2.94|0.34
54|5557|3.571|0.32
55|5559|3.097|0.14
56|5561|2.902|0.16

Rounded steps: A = 0.70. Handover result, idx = -1.5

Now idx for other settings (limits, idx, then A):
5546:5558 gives -2.0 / 0.63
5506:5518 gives -3.9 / 0.41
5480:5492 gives -3.3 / 0.47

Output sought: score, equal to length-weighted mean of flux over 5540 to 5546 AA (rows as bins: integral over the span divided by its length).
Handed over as 3.09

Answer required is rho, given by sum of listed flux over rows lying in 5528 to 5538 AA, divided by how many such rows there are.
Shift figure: 2.93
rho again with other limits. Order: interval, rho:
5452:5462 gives 3.15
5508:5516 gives 3.00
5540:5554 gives 3.13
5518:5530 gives 3.00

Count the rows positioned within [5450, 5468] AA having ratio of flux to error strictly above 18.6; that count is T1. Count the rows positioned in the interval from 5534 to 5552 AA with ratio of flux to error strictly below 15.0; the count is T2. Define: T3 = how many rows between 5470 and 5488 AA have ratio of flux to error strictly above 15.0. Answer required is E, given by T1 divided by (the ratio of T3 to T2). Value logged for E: 0.0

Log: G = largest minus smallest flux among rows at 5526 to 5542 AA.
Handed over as 0.9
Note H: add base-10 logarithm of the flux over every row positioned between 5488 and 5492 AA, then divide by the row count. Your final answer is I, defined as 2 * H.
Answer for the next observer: 0.96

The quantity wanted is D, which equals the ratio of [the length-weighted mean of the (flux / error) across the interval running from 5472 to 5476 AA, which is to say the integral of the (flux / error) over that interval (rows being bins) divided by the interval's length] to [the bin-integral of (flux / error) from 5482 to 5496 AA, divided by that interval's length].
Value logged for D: 0.75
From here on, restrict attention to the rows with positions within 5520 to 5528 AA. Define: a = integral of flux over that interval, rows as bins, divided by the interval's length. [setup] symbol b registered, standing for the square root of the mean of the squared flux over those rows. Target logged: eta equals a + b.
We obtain 5.83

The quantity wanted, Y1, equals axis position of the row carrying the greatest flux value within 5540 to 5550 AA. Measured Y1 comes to 5541 AA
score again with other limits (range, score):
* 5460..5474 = 2.96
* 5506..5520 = 3.07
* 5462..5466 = 3.26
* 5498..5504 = 3.19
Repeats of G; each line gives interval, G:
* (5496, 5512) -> 0.5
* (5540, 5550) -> 0.3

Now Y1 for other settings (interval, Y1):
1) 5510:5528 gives 5519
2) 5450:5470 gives 5451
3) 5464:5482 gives 5465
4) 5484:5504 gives 5499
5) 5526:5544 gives 5541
